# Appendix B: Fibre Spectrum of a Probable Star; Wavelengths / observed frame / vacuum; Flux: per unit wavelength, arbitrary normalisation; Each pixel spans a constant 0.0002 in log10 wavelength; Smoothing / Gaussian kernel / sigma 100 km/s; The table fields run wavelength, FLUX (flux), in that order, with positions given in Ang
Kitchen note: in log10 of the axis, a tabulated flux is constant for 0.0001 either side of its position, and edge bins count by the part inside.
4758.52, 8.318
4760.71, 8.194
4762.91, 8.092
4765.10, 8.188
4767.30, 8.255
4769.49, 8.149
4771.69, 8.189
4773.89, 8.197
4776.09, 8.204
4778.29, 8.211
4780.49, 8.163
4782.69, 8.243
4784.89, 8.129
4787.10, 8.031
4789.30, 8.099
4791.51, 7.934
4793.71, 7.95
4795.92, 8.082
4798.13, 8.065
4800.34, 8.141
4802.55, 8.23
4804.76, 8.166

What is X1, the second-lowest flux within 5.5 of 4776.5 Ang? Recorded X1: 8.189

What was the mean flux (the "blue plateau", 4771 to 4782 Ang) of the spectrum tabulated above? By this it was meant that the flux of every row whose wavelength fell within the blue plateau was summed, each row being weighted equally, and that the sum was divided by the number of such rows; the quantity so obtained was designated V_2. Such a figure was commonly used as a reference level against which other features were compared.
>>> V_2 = 8.19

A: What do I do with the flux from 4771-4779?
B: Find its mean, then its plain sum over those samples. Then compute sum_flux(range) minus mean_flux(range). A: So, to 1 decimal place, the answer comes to 24.6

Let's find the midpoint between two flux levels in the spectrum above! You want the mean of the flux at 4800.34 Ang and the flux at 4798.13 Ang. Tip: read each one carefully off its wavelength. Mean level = 8.10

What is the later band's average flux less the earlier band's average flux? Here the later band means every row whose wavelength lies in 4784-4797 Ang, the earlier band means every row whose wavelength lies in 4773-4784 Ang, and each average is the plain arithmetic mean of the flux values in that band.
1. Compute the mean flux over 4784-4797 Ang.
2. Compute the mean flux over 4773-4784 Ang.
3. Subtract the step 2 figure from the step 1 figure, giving -0.17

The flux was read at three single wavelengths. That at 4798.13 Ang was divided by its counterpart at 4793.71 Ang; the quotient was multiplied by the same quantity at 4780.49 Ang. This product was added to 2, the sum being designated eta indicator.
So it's 10.3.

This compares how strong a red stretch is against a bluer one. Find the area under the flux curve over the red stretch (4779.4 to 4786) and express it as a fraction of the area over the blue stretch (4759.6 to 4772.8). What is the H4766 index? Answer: 0.5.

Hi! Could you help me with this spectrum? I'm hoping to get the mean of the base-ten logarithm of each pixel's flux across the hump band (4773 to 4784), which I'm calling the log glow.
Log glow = 0.914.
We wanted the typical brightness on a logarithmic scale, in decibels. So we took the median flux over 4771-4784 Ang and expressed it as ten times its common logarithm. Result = 9.14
